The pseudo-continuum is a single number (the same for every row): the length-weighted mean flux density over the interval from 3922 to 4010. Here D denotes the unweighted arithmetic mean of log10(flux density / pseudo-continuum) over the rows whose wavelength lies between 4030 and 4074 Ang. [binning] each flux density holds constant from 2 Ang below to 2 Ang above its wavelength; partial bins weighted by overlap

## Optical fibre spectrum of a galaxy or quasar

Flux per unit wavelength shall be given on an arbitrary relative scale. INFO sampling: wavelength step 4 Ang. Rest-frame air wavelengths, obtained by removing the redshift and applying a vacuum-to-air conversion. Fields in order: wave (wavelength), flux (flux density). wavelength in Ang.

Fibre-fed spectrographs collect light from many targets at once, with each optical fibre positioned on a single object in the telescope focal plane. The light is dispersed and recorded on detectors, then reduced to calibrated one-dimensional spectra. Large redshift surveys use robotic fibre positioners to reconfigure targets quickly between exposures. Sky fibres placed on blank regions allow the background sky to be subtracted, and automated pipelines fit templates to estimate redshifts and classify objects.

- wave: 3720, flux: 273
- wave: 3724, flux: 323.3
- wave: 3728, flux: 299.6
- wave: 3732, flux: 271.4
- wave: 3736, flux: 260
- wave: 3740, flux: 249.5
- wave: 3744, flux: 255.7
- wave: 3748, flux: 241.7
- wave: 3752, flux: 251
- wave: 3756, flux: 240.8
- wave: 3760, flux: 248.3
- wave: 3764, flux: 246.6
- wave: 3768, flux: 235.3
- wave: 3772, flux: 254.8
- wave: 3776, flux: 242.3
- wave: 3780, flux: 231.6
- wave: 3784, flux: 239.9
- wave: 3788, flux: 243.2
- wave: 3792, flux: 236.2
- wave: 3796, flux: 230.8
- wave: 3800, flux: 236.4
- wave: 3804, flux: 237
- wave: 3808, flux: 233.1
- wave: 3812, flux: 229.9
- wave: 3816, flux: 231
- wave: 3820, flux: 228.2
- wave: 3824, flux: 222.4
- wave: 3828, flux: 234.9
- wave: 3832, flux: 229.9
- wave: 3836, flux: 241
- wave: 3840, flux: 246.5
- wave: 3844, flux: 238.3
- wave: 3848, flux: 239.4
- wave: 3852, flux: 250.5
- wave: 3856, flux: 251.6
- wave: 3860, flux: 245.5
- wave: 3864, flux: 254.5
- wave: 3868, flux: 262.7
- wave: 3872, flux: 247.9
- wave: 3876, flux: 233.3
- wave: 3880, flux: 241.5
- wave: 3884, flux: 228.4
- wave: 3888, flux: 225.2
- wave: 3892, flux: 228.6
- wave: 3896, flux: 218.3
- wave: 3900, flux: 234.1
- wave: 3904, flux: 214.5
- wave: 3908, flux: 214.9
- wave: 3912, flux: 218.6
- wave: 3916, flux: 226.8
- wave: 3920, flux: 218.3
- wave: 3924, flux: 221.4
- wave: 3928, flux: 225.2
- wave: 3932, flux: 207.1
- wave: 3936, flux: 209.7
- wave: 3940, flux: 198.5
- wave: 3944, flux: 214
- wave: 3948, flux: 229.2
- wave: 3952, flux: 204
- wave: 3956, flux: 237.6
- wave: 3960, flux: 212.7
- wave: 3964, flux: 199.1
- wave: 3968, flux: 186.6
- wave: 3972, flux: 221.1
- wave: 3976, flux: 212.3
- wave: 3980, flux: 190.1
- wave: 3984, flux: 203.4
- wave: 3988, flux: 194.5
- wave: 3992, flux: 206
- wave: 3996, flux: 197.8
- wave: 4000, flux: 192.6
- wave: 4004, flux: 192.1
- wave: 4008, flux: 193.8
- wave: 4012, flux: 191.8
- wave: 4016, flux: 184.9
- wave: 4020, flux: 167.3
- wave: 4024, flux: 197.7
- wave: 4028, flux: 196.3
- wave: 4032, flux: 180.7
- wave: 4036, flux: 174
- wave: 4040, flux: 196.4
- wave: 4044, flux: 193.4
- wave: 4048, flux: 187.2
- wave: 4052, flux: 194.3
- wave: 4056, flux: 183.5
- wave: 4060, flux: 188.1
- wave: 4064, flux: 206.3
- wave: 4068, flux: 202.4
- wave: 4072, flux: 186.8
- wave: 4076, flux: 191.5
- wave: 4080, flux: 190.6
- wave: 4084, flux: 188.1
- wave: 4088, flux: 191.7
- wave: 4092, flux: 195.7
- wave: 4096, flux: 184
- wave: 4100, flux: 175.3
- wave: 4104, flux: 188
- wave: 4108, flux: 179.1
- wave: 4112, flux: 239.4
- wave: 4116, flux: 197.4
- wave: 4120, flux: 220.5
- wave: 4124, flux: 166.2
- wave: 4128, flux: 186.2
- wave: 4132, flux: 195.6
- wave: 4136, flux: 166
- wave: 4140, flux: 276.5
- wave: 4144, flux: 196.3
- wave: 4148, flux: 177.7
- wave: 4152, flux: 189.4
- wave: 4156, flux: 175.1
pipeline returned -0.037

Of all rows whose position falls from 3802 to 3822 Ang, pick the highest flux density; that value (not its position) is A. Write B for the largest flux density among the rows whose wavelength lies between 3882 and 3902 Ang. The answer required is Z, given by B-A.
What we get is -3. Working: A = 237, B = 234.1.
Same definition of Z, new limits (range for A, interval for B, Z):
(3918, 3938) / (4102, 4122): 14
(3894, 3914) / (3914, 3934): -7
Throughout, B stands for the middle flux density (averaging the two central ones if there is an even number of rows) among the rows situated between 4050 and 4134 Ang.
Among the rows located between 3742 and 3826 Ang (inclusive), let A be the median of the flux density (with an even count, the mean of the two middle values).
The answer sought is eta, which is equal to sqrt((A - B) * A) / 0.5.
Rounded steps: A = 237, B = 191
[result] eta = 210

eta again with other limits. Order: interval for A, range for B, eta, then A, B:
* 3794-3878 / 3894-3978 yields 145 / 237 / 215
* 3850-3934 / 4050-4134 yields 186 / 228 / 191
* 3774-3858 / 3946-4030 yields 191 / 236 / 198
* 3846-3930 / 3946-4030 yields 168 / 229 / 198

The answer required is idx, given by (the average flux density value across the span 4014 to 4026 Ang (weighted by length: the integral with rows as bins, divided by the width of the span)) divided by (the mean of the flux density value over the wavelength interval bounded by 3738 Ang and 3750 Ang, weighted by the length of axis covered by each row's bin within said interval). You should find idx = 0.74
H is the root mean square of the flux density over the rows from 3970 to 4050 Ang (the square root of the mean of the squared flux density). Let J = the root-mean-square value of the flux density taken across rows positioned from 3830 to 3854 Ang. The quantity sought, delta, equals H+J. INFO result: 435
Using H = 194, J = 241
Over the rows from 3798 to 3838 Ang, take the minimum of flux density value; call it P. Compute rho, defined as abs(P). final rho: 222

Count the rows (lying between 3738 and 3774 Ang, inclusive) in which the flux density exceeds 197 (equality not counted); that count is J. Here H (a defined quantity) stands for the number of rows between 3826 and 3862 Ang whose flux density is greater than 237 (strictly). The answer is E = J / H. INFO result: 1.3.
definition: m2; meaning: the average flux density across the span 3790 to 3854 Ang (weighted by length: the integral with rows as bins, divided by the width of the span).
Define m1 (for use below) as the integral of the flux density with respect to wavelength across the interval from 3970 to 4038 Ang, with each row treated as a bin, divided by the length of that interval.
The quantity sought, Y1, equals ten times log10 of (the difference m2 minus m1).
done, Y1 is 16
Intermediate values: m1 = 194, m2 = 235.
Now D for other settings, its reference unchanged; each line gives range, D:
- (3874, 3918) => 0.038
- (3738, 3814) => 0.067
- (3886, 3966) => 0.022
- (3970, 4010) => -0.014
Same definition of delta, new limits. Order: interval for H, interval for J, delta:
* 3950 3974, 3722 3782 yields 469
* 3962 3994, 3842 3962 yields 431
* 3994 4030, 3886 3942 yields 410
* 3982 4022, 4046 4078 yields 385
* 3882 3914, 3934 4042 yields 423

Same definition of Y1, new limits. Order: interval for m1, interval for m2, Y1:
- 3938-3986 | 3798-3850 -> 14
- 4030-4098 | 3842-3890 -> 17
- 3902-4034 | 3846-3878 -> 16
